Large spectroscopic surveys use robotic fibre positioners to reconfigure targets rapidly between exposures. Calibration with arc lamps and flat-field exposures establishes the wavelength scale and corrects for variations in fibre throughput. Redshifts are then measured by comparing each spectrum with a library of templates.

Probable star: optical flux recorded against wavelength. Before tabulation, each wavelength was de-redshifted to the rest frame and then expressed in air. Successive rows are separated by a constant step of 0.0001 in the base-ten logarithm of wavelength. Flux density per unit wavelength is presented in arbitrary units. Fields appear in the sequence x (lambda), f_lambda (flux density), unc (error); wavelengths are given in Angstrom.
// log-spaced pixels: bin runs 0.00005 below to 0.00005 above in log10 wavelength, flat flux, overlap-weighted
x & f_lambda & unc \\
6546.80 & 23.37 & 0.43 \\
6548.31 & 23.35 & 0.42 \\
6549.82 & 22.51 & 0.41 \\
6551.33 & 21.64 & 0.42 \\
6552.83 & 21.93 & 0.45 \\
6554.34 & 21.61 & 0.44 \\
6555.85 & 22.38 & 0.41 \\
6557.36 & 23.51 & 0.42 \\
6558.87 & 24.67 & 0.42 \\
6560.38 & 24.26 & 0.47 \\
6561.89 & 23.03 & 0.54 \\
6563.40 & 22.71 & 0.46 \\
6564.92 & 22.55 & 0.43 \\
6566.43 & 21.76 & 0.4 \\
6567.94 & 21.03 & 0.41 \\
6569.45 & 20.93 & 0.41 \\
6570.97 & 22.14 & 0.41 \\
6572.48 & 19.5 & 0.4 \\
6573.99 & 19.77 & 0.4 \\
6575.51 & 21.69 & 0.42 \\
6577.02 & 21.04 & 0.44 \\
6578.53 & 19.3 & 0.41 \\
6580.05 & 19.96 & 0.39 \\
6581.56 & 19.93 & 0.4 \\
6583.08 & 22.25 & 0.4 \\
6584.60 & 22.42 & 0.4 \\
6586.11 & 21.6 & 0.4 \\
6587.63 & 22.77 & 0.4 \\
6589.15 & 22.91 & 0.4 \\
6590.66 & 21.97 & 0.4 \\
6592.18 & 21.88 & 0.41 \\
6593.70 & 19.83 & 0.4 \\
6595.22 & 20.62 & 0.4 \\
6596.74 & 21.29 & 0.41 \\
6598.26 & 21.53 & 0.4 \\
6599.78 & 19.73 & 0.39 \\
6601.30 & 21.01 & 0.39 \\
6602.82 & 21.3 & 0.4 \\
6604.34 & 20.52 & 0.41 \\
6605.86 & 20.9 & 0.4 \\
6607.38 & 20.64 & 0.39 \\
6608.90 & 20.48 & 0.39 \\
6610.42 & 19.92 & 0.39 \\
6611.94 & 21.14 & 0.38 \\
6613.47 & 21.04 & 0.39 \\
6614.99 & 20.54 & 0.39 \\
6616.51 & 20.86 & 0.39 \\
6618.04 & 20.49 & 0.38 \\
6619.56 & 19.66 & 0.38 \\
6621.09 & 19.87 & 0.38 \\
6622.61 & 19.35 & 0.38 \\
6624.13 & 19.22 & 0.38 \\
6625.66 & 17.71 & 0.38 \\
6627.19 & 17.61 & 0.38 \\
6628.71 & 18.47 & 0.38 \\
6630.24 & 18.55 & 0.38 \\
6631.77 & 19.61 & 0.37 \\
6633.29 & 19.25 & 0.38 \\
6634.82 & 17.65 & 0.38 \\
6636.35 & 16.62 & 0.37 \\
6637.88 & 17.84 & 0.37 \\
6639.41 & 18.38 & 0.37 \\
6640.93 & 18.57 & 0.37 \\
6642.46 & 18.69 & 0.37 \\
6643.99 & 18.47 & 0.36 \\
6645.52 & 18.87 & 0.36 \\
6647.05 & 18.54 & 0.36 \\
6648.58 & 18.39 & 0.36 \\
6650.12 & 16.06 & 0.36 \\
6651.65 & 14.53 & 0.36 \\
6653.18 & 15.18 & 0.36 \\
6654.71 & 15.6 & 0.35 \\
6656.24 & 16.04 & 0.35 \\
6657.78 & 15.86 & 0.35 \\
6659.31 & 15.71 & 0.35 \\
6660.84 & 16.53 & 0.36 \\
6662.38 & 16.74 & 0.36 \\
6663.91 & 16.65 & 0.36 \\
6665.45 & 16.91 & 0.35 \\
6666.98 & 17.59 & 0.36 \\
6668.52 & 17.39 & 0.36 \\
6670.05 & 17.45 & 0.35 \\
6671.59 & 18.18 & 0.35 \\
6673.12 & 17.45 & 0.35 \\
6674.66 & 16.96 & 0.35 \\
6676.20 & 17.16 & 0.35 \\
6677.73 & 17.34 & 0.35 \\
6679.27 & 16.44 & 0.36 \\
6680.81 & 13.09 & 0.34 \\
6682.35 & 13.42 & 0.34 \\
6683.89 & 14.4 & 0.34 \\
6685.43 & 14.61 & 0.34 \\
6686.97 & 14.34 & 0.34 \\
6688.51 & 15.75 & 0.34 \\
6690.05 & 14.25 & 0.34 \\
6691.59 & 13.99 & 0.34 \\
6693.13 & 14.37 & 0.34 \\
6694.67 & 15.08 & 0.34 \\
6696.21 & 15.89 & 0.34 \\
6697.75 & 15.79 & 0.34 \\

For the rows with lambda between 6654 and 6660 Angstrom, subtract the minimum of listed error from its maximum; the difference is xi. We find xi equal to 0.000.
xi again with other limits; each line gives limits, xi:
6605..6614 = 0.020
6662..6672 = 0.010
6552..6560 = 0.040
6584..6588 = 0.000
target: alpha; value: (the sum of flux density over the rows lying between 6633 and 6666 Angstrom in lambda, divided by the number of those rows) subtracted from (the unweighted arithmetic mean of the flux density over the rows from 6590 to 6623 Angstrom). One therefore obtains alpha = 3.5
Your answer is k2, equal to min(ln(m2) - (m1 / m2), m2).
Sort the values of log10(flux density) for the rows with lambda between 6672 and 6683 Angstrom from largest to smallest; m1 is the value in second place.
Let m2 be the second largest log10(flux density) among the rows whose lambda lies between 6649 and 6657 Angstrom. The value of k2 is -0.84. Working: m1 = 1.24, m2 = 1.21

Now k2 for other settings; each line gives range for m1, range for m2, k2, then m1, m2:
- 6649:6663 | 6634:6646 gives -0.72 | 1.22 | 1.27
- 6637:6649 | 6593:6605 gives -0.67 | 1.27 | 1.33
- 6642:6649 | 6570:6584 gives -0.65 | 1.27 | 1.35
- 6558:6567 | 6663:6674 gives -0.89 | 1.38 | 1.25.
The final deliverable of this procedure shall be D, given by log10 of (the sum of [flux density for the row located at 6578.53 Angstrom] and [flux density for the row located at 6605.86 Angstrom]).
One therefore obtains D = 1.60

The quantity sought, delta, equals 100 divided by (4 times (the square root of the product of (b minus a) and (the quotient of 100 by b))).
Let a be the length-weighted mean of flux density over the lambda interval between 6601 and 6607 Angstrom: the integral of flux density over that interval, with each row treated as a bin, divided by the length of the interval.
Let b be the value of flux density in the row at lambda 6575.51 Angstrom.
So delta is 13.2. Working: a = 21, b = 21.69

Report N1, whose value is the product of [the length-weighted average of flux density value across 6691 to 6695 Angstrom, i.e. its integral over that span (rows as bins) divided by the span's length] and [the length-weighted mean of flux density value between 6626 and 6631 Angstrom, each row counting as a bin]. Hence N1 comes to 262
